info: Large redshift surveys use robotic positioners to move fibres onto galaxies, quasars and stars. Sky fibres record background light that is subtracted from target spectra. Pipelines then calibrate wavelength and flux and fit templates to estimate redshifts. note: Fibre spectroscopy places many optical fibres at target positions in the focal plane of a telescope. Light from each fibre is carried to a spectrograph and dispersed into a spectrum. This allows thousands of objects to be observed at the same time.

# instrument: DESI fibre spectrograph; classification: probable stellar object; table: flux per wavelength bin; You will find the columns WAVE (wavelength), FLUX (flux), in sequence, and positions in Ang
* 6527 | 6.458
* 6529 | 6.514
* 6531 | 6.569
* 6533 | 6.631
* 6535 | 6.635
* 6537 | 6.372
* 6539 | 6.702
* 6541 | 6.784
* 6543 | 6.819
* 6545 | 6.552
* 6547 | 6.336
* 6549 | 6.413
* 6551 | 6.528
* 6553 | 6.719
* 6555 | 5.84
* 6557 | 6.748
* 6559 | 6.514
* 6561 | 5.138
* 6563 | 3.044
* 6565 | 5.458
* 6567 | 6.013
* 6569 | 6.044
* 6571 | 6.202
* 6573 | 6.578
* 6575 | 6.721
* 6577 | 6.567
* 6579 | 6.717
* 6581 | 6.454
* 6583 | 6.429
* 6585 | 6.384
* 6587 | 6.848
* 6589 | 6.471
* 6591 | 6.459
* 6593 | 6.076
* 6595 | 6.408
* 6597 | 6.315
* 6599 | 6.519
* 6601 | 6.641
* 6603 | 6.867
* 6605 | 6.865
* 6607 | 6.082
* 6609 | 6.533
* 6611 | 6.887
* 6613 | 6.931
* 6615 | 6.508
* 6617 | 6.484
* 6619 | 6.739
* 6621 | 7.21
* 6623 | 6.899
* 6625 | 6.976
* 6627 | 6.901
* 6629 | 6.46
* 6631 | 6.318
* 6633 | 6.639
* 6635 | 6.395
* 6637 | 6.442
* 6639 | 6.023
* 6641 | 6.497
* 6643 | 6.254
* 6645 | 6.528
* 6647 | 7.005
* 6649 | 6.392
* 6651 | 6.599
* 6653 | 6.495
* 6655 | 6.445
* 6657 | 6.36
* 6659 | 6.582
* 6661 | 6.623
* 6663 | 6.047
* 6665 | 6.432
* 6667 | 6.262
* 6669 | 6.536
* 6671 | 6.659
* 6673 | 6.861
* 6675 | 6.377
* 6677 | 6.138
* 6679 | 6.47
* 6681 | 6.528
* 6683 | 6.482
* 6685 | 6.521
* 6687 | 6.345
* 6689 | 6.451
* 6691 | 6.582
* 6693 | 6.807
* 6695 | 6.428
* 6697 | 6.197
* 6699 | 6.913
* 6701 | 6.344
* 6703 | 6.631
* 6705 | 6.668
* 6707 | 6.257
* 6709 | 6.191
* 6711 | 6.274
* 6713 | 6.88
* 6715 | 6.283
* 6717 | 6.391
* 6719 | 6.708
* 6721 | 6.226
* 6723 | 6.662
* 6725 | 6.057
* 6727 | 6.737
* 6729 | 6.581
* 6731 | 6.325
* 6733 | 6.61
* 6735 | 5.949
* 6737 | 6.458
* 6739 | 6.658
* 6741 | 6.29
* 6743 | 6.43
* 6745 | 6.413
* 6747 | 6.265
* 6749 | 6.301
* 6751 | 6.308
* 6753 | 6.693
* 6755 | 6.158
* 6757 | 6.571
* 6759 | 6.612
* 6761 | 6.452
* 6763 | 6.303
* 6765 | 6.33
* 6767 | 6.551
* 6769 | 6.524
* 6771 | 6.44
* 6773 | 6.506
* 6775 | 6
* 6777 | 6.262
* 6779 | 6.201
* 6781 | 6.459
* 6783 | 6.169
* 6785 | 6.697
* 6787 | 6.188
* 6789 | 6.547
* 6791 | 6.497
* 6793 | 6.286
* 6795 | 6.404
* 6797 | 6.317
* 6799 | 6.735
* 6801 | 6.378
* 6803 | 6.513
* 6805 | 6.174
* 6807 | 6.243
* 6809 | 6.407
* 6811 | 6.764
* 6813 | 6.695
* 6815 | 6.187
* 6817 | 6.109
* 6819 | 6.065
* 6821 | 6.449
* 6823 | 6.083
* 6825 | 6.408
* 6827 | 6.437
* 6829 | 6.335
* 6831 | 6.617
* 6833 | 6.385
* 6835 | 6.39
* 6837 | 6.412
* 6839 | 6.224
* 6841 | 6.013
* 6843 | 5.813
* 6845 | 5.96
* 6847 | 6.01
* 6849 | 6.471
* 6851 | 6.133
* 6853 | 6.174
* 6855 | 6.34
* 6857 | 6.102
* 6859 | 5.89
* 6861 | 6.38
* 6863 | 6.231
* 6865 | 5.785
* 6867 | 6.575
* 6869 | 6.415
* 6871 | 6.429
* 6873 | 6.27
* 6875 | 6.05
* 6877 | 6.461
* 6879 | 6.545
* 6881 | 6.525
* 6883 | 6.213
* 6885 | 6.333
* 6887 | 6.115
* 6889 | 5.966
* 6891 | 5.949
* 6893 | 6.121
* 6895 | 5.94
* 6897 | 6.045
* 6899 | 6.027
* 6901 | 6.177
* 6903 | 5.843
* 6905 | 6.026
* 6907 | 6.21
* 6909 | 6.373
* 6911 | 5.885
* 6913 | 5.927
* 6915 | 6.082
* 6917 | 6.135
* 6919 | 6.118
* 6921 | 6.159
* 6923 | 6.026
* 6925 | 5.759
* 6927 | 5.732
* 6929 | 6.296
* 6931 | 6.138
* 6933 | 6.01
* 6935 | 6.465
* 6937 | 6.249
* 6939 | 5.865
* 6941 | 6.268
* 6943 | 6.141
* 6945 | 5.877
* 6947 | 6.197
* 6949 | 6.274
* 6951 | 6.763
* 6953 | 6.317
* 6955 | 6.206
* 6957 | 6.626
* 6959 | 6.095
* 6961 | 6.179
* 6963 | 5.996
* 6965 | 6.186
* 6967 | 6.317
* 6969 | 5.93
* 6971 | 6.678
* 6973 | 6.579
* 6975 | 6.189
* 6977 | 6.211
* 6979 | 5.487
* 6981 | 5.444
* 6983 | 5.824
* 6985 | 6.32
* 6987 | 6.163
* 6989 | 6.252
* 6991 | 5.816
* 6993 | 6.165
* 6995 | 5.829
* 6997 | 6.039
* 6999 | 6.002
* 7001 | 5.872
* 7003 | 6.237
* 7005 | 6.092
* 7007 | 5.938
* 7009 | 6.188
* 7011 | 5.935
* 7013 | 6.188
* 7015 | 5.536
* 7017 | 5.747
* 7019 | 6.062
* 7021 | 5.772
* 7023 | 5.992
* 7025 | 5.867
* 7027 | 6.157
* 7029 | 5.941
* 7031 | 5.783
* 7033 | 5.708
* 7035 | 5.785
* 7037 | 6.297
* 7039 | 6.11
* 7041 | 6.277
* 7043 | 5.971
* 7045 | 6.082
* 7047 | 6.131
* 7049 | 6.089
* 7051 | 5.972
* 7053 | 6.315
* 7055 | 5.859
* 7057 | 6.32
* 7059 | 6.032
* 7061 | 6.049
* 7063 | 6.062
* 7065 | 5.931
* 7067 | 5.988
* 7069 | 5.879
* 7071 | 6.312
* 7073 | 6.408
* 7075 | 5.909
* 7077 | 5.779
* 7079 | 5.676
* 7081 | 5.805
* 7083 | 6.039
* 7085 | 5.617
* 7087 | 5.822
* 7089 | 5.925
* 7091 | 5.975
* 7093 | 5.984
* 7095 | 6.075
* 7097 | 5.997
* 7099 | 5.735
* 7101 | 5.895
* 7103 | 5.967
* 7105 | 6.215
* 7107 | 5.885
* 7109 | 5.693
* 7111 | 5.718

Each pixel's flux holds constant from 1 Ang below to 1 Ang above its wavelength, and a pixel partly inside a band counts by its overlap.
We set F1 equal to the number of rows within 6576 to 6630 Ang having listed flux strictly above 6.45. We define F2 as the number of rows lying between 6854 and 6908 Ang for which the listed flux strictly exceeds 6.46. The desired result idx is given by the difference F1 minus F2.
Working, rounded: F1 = 21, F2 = 4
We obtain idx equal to 17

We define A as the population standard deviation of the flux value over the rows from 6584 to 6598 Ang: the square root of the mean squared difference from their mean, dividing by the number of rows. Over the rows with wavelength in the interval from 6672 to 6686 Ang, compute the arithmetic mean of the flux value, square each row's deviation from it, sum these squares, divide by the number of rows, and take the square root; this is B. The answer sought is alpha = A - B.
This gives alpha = 0.01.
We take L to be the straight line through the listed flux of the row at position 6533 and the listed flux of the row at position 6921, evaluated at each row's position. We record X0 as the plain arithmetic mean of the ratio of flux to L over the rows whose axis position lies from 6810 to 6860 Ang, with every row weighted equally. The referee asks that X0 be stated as 1.00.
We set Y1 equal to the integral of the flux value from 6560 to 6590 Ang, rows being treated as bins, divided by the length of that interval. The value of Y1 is 6.07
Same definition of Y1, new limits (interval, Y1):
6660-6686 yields 6.46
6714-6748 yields 6.41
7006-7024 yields 5.93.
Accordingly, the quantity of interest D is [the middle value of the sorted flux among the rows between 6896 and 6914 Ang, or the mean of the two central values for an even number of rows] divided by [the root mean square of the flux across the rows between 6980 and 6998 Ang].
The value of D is 1.01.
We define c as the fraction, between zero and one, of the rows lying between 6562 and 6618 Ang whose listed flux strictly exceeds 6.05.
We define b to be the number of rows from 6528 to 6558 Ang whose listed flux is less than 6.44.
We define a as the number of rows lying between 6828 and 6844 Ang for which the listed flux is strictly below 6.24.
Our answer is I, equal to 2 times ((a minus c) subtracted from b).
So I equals 4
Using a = 3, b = 4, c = 0.86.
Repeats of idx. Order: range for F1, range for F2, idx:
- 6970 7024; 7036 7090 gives 2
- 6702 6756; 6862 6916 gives 7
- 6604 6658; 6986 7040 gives 18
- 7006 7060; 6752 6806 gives -11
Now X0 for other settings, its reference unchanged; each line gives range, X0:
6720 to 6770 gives 1.01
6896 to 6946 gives 0.99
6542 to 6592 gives 0.95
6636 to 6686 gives 1.00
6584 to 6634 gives 1.01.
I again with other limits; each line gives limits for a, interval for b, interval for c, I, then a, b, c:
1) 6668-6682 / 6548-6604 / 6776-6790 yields 26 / 1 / 13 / 1.00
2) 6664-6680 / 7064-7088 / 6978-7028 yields 23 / 1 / 12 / 0.40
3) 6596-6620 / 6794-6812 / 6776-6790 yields 12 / 1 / 6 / 1.00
